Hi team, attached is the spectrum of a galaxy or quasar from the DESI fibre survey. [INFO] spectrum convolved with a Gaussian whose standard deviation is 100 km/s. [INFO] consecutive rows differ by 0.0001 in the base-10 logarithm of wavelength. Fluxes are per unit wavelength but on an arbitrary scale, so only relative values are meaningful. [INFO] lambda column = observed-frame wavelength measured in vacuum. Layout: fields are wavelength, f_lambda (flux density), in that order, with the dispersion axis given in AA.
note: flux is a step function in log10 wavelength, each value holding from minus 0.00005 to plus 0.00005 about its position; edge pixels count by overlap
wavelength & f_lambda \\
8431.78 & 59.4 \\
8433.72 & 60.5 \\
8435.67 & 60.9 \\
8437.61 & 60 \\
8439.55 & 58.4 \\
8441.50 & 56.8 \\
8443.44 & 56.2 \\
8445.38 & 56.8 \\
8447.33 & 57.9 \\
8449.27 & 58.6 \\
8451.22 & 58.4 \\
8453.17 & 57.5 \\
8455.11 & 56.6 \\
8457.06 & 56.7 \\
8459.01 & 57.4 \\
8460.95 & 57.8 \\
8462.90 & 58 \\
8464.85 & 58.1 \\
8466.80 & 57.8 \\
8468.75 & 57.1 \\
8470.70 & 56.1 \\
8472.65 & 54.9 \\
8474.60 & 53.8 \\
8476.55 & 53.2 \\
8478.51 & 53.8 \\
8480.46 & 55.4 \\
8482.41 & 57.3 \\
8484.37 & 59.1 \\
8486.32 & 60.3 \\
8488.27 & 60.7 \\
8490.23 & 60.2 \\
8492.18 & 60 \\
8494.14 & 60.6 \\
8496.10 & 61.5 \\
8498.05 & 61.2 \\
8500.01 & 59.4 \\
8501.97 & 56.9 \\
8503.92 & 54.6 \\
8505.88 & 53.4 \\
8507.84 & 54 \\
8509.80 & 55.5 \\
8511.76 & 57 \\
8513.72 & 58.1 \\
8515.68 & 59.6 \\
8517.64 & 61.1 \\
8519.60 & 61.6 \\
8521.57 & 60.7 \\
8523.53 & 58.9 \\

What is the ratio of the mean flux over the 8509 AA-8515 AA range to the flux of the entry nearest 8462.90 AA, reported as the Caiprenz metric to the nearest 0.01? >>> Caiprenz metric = 0.98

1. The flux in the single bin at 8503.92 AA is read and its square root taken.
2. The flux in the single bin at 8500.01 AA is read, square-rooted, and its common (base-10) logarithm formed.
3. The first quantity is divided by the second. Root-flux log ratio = 8.33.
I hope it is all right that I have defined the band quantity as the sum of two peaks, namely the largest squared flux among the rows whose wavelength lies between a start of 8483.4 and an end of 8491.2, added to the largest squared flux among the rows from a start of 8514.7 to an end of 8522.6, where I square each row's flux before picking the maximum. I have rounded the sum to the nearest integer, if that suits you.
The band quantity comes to 7479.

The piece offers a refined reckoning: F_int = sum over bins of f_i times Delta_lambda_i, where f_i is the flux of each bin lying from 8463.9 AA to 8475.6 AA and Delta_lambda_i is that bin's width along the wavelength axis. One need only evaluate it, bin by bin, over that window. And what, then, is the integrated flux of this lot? 659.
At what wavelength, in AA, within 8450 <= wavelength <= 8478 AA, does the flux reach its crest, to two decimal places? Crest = 8451.22 AA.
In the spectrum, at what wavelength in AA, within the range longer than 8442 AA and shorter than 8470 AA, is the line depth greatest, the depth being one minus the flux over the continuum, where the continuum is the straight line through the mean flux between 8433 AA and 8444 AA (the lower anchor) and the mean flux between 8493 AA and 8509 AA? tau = 8443.44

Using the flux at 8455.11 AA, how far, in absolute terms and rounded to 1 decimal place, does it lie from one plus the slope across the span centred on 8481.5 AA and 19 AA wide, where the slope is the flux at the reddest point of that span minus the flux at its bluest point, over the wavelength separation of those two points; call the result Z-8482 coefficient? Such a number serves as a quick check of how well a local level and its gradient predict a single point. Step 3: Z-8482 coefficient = 55.3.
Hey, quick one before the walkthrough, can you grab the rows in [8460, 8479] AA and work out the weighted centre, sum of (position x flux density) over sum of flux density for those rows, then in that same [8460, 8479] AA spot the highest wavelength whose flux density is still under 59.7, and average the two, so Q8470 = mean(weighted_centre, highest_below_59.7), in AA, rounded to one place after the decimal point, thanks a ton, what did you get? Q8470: 8474.0 AA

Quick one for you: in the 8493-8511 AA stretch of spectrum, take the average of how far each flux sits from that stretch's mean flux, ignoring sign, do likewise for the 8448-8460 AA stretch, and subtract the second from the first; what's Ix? 2.2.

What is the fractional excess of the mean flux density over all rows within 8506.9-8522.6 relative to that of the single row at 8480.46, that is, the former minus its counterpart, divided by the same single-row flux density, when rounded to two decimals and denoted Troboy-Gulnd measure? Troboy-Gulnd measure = 0.06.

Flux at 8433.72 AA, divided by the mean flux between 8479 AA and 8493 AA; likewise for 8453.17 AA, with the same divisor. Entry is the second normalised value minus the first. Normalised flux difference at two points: -0.051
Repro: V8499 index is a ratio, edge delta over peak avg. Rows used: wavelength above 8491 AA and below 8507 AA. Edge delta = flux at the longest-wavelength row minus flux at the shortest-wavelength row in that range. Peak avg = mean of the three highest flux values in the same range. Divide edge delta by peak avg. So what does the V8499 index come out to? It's -0.11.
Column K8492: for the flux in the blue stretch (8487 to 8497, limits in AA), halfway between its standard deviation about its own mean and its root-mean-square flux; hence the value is 30.6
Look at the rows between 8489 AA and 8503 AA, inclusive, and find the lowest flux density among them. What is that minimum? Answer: 56.9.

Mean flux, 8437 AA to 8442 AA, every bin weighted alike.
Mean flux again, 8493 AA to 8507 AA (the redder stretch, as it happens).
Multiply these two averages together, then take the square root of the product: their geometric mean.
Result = 58.3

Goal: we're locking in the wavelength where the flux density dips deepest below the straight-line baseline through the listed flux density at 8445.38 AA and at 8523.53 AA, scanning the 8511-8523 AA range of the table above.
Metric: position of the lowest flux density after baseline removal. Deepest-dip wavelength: 8511.76 AA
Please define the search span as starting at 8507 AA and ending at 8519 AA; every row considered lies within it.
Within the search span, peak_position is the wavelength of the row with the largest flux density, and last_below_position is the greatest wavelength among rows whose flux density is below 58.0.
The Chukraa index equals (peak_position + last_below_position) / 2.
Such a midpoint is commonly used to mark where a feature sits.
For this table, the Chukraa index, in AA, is 8514.7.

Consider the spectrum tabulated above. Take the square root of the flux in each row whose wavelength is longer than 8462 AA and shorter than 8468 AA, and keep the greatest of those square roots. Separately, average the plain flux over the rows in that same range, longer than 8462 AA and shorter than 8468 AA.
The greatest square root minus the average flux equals -50.3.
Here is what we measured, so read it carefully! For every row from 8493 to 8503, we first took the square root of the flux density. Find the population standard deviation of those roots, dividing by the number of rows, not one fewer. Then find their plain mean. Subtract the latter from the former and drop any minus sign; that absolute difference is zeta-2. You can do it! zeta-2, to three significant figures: 7.63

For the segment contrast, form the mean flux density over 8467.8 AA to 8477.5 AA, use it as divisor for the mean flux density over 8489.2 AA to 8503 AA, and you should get 1.09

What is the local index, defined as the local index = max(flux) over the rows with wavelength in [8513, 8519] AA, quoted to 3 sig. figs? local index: 61.1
